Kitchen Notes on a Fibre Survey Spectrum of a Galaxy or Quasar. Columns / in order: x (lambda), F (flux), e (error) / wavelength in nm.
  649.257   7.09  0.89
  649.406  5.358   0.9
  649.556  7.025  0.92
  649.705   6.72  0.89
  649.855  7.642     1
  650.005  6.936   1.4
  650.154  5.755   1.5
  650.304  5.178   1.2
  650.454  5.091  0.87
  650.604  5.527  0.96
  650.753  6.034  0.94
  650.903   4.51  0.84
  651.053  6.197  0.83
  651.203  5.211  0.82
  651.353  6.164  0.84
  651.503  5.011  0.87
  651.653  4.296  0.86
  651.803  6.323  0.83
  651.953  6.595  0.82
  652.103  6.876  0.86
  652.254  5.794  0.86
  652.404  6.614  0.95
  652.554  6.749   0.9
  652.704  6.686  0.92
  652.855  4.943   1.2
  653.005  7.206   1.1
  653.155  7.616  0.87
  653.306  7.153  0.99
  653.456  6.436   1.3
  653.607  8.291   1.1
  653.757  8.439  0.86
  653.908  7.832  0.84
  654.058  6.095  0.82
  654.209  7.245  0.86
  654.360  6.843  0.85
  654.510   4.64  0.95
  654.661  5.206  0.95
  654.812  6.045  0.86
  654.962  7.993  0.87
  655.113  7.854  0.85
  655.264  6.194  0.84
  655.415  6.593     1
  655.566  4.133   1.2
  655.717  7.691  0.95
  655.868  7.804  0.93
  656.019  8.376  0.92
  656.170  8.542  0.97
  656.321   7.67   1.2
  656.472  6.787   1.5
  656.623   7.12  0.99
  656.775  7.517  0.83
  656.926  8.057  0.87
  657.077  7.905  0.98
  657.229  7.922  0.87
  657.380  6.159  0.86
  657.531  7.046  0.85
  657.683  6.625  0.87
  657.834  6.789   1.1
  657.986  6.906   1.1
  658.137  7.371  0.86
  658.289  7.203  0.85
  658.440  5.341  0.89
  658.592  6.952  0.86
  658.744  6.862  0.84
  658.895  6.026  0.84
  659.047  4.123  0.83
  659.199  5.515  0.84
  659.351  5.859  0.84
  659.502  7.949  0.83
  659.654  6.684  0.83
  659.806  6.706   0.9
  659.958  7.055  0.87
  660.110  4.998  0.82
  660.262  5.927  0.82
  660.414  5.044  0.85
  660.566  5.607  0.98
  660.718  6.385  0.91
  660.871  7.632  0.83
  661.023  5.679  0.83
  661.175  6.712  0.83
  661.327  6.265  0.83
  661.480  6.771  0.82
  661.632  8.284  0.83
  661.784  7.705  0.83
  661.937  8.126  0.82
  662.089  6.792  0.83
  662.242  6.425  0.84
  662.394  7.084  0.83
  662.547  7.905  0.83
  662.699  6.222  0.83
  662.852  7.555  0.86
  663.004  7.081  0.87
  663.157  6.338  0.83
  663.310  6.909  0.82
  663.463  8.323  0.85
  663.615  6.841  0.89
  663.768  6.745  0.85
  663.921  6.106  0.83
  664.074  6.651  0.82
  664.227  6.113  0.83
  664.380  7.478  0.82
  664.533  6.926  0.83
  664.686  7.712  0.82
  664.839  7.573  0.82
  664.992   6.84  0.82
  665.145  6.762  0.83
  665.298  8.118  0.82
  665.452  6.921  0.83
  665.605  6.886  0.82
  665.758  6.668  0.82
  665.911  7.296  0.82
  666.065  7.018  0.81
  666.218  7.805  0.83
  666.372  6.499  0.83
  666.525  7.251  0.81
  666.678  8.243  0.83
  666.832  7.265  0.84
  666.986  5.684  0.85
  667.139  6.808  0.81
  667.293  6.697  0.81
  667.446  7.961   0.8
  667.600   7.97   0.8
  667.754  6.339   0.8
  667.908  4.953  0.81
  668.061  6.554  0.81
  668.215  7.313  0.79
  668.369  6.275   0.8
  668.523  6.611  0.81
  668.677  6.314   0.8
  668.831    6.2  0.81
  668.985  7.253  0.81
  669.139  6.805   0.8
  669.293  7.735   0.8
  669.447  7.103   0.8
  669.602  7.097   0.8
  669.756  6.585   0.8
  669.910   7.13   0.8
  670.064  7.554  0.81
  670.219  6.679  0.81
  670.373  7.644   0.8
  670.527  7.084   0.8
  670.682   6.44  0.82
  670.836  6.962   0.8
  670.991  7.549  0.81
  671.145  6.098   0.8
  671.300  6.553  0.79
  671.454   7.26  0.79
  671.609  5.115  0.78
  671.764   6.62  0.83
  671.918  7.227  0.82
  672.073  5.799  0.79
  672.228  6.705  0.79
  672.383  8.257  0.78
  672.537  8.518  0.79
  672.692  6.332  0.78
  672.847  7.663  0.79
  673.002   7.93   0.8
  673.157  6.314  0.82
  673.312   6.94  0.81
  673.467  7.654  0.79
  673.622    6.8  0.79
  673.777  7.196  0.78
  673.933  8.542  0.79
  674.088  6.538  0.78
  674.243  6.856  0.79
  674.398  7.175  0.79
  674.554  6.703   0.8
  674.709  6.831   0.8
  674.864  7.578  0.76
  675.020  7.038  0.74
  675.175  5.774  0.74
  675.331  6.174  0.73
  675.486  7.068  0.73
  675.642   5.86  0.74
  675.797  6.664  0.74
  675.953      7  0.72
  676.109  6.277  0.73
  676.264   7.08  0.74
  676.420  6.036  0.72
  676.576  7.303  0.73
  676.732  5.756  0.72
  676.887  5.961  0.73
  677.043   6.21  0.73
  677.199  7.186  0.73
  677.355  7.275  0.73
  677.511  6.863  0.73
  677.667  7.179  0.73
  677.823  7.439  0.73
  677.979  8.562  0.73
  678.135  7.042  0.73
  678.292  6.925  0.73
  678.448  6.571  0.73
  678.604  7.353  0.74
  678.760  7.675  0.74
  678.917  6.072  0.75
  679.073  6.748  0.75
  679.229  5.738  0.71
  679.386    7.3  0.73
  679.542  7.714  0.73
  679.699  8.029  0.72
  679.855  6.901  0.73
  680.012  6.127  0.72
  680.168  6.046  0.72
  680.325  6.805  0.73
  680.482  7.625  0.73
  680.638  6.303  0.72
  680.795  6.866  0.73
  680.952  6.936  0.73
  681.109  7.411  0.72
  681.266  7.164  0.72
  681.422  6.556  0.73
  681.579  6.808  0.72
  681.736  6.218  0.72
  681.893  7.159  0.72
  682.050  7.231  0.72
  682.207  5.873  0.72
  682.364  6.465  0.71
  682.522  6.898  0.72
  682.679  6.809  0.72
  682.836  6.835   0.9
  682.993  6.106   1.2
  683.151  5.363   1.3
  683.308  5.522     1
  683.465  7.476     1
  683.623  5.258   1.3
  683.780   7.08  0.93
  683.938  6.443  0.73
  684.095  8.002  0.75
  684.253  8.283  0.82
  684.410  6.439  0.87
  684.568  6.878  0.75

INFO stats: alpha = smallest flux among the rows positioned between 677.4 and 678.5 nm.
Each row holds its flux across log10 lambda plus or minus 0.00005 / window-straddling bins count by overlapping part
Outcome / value 6.571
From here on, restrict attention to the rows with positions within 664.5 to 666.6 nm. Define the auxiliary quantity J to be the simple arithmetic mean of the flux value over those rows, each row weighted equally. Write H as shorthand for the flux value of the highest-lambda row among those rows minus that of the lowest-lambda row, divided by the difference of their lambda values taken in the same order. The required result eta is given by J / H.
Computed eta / 44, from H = 0.16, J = 7.16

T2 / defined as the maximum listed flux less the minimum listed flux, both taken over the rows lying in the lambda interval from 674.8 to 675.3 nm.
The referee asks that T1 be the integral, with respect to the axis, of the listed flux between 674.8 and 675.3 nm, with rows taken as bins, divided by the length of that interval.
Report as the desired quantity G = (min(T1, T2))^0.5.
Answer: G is 1.34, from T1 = 6.7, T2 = 1.80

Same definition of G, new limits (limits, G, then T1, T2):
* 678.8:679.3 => 1.00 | 6.3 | 1.01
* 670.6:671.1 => 1.05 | 6.9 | 1.11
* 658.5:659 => 0.96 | 6.4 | 0.93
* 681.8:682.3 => 1.17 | 6.7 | 1.36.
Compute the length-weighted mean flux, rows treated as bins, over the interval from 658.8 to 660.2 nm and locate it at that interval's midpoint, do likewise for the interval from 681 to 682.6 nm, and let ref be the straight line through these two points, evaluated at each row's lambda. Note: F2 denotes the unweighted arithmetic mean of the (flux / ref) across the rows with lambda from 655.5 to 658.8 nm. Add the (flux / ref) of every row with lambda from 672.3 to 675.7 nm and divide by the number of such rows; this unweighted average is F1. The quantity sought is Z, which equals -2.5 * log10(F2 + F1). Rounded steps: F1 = 1.08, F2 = 1.18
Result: -0.886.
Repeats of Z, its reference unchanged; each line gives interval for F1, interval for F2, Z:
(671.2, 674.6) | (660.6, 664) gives -0.860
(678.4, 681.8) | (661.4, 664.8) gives -0.836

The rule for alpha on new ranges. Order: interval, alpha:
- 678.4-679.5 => 5.738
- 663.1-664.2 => 6.106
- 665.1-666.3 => 6.668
